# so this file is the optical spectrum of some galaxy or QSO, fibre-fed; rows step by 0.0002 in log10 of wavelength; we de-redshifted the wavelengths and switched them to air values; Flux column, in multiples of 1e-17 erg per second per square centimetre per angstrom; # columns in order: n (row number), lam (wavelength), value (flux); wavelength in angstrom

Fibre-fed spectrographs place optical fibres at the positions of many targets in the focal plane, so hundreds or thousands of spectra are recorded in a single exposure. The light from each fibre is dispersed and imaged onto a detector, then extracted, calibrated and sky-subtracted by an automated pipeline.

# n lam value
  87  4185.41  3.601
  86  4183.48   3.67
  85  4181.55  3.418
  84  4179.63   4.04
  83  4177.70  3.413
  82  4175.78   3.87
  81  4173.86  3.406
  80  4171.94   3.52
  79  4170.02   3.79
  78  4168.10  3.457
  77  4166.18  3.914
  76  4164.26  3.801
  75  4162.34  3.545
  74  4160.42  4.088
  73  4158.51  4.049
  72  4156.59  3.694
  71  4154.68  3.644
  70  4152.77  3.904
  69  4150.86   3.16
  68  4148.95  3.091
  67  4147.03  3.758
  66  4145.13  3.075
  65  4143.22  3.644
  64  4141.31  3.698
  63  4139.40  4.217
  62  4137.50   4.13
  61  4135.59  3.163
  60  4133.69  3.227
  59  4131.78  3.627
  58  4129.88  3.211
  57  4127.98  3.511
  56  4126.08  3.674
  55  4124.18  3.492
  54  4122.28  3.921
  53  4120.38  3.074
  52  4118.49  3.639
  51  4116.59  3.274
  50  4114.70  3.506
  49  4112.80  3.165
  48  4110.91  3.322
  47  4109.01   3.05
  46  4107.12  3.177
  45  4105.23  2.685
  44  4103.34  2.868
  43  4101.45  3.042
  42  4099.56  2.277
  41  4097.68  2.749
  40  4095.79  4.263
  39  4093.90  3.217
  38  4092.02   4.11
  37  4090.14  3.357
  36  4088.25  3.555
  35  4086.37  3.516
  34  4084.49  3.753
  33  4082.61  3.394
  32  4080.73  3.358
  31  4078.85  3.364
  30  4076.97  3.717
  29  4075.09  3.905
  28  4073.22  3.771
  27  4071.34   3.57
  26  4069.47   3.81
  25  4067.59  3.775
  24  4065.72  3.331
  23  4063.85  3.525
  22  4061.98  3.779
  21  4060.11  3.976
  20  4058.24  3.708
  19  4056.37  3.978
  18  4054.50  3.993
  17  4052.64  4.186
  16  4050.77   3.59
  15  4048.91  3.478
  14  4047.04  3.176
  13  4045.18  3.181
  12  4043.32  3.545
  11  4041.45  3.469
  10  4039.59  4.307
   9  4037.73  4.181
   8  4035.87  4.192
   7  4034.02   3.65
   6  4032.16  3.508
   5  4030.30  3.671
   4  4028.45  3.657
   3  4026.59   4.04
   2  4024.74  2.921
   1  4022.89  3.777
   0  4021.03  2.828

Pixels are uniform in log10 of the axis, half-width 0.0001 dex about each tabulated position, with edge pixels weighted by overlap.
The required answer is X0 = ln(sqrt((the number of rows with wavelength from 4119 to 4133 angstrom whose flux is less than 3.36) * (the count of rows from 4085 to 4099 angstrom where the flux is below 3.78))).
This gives 1.2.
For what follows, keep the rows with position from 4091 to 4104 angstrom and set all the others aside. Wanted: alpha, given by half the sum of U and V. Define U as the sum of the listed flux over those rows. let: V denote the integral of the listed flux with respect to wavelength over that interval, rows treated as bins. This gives 32.2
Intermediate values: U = 22.5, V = 42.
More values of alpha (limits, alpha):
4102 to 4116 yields 32.7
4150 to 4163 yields 37.3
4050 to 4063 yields 38.9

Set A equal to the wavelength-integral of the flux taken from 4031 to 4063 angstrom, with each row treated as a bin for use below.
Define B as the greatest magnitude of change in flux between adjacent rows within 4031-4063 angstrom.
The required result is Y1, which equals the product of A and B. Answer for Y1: 101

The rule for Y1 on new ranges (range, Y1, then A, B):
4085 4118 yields 163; 107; 1.51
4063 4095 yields 103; 115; 0.89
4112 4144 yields 110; 113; 0.97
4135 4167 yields 114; 118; 0.97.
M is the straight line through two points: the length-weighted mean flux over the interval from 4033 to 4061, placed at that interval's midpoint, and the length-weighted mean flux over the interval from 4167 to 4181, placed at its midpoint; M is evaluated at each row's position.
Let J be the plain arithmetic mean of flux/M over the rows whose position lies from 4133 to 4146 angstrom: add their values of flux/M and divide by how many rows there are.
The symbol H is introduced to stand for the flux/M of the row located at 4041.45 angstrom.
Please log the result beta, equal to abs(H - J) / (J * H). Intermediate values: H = 0.92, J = 0.98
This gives 0.07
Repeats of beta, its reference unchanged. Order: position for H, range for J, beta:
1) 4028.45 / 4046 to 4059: 0.03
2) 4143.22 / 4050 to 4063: 0.04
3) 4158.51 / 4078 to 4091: 0.17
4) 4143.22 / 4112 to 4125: 0.07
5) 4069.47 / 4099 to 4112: 0.29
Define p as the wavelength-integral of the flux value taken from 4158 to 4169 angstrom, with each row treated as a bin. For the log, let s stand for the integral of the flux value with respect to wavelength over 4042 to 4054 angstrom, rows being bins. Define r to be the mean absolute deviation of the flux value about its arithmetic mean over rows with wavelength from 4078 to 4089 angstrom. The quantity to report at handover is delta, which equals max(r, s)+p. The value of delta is 84.3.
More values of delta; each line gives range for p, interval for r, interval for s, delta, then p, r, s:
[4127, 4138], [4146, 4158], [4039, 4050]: 76.5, 38.0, 0.28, 39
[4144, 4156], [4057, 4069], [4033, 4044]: 84.3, 41.4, 0.17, 43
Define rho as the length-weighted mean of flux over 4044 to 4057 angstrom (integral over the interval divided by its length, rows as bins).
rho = 3.65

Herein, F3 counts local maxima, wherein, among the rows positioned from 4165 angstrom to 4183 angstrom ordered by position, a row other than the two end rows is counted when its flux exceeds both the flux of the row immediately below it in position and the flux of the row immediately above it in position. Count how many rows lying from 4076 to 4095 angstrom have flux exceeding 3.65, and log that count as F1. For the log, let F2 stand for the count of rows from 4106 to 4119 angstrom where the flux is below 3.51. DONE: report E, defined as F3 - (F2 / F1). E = 1.0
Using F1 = 3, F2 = 6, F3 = 3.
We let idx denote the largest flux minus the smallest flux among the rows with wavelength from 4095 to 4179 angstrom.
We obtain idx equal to 1.99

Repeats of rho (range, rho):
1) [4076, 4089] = 3.52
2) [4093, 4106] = 3.02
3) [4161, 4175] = 3.65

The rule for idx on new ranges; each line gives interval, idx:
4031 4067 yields 1.13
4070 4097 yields 1.05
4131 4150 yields 1.14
